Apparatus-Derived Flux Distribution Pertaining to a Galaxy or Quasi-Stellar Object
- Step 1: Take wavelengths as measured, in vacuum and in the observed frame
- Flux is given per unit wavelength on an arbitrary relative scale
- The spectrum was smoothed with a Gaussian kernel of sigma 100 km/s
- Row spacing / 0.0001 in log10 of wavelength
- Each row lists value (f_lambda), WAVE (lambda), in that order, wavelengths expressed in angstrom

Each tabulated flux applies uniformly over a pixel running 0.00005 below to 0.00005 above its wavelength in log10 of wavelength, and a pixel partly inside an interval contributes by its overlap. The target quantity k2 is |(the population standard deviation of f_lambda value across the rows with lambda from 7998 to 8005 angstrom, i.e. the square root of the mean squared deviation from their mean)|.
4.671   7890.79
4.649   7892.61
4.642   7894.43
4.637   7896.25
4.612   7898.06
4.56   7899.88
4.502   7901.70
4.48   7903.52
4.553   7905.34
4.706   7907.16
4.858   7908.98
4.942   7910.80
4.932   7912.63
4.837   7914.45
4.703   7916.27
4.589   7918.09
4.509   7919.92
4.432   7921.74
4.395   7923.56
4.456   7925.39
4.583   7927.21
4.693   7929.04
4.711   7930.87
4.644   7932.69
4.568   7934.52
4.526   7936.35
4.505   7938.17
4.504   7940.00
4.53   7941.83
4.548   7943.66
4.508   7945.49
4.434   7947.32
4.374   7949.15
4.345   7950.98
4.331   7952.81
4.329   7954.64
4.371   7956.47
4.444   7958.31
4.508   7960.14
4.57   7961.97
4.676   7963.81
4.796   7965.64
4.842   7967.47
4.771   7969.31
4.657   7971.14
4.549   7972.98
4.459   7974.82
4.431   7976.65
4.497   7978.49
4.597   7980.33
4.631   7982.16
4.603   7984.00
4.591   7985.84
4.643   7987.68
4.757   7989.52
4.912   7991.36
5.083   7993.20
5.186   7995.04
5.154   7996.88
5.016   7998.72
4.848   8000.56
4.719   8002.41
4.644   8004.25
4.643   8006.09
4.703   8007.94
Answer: 0.14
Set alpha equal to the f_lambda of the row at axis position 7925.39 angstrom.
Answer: 4.456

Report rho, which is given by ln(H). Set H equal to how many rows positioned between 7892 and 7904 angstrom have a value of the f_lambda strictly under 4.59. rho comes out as 1.1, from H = 3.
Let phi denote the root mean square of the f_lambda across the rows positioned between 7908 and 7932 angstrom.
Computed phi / 4.67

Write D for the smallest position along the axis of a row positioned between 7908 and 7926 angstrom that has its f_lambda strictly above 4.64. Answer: 7908.98 angstrom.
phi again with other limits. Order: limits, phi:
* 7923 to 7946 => 4.55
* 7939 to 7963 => 4.45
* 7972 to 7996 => 4.69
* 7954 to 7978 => 4.57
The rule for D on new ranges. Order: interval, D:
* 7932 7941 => 7932.69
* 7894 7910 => 7894.43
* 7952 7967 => 7963.81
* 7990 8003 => 7991.36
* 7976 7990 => 7987.68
